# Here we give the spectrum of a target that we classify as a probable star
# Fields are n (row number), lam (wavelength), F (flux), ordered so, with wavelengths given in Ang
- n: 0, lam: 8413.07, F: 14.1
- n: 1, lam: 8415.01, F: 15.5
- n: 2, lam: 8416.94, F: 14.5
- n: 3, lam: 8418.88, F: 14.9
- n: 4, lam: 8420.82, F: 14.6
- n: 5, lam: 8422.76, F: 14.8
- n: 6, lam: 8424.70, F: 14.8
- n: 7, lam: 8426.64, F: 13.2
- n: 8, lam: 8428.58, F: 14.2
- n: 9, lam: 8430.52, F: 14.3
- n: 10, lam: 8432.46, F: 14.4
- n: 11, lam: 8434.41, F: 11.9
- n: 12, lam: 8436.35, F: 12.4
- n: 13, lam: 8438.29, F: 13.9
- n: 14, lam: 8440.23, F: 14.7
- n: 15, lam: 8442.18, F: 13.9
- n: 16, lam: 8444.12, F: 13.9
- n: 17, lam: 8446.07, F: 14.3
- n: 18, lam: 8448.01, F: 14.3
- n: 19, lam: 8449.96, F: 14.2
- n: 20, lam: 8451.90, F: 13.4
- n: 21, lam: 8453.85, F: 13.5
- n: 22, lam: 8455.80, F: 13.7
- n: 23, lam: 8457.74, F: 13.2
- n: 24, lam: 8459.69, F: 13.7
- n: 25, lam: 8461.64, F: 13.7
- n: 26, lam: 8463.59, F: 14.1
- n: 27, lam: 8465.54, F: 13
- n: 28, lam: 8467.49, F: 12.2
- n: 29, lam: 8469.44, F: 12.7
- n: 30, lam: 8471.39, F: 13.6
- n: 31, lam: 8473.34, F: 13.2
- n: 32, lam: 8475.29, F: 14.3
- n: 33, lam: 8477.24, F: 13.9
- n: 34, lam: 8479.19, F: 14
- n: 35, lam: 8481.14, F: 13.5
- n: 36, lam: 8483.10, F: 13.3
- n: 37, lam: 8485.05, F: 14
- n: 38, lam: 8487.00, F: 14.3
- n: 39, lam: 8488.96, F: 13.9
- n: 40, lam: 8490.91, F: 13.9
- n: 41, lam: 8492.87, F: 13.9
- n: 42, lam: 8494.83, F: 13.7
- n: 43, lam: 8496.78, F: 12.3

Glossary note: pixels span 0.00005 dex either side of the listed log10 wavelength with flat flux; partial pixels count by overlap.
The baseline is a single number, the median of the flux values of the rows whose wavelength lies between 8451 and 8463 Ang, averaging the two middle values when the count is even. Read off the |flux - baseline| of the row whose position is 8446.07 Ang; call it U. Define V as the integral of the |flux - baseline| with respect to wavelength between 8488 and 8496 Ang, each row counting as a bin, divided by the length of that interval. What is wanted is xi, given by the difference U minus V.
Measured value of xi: 0.42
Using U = 0.7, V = 0.28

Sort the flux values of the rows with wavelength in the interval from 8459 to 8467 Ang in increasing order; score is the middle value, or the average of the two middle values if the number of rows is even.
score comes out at 13.70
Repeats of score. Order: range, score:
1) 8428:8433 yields 14.30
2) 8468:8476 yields 13.40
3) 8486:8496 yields 13.90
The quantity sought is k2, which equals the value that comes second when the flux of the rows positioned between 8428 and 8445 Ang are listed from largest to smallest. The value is 14.4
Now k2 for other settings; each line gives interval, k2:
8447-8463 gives 14.2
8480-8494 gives 14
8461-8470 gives 13.7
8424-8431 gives 14.3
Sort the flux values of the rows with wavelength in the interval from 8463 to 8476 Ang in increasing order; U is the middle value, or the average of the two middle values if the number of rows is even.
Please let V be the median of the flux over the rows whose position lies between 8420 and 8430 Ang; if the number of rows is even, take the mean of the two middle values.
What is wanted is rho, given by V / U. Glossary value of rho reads 1.106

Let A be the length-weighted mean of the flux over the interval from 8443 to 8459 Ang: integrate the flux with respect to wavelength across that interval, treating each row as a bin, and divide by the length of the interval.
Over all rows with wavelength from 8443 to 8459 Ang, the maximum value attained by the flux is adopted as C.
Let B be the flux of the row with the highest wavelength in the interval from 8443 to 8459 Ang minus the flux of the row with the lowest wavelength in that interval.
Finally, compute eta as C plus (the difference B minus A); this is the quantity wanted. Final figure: -0.2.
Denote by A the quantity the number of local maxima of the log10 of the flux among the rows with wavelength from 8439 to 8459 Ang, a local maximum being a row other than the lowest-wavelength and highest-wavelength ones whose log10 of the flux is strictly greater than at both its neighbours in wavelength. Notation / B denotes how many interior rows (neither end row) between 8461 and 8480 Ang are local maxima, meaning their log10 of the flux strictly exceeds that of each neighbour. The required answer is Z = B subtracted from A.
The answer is -2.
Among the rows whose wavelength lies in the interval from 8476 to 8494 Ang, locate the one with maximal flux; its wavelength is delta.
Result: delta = 8487.00 Ang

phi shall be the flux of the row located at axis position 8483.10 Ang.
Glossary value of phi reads 13.3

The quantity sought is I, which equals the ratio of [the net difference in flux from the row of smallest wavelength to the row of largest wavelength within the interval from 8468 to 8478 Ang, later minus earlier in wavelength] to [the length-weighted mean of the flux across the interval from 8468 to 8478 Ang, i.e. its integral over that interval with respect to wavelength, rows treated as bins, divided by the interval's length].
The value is 0.089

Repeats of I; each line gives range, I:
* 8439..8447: -0.028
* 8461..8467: -0.052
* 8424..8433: -0.028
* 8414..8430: -0.089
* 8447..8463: -0.044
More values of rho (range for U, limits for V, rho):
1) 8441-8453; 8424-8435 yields 1.014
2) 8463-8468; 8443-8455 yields 1.081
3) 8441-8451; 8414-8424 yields 1.042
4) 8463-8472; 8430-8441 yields 1.085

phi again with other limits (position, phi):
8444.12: 13.9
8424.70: 14.8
